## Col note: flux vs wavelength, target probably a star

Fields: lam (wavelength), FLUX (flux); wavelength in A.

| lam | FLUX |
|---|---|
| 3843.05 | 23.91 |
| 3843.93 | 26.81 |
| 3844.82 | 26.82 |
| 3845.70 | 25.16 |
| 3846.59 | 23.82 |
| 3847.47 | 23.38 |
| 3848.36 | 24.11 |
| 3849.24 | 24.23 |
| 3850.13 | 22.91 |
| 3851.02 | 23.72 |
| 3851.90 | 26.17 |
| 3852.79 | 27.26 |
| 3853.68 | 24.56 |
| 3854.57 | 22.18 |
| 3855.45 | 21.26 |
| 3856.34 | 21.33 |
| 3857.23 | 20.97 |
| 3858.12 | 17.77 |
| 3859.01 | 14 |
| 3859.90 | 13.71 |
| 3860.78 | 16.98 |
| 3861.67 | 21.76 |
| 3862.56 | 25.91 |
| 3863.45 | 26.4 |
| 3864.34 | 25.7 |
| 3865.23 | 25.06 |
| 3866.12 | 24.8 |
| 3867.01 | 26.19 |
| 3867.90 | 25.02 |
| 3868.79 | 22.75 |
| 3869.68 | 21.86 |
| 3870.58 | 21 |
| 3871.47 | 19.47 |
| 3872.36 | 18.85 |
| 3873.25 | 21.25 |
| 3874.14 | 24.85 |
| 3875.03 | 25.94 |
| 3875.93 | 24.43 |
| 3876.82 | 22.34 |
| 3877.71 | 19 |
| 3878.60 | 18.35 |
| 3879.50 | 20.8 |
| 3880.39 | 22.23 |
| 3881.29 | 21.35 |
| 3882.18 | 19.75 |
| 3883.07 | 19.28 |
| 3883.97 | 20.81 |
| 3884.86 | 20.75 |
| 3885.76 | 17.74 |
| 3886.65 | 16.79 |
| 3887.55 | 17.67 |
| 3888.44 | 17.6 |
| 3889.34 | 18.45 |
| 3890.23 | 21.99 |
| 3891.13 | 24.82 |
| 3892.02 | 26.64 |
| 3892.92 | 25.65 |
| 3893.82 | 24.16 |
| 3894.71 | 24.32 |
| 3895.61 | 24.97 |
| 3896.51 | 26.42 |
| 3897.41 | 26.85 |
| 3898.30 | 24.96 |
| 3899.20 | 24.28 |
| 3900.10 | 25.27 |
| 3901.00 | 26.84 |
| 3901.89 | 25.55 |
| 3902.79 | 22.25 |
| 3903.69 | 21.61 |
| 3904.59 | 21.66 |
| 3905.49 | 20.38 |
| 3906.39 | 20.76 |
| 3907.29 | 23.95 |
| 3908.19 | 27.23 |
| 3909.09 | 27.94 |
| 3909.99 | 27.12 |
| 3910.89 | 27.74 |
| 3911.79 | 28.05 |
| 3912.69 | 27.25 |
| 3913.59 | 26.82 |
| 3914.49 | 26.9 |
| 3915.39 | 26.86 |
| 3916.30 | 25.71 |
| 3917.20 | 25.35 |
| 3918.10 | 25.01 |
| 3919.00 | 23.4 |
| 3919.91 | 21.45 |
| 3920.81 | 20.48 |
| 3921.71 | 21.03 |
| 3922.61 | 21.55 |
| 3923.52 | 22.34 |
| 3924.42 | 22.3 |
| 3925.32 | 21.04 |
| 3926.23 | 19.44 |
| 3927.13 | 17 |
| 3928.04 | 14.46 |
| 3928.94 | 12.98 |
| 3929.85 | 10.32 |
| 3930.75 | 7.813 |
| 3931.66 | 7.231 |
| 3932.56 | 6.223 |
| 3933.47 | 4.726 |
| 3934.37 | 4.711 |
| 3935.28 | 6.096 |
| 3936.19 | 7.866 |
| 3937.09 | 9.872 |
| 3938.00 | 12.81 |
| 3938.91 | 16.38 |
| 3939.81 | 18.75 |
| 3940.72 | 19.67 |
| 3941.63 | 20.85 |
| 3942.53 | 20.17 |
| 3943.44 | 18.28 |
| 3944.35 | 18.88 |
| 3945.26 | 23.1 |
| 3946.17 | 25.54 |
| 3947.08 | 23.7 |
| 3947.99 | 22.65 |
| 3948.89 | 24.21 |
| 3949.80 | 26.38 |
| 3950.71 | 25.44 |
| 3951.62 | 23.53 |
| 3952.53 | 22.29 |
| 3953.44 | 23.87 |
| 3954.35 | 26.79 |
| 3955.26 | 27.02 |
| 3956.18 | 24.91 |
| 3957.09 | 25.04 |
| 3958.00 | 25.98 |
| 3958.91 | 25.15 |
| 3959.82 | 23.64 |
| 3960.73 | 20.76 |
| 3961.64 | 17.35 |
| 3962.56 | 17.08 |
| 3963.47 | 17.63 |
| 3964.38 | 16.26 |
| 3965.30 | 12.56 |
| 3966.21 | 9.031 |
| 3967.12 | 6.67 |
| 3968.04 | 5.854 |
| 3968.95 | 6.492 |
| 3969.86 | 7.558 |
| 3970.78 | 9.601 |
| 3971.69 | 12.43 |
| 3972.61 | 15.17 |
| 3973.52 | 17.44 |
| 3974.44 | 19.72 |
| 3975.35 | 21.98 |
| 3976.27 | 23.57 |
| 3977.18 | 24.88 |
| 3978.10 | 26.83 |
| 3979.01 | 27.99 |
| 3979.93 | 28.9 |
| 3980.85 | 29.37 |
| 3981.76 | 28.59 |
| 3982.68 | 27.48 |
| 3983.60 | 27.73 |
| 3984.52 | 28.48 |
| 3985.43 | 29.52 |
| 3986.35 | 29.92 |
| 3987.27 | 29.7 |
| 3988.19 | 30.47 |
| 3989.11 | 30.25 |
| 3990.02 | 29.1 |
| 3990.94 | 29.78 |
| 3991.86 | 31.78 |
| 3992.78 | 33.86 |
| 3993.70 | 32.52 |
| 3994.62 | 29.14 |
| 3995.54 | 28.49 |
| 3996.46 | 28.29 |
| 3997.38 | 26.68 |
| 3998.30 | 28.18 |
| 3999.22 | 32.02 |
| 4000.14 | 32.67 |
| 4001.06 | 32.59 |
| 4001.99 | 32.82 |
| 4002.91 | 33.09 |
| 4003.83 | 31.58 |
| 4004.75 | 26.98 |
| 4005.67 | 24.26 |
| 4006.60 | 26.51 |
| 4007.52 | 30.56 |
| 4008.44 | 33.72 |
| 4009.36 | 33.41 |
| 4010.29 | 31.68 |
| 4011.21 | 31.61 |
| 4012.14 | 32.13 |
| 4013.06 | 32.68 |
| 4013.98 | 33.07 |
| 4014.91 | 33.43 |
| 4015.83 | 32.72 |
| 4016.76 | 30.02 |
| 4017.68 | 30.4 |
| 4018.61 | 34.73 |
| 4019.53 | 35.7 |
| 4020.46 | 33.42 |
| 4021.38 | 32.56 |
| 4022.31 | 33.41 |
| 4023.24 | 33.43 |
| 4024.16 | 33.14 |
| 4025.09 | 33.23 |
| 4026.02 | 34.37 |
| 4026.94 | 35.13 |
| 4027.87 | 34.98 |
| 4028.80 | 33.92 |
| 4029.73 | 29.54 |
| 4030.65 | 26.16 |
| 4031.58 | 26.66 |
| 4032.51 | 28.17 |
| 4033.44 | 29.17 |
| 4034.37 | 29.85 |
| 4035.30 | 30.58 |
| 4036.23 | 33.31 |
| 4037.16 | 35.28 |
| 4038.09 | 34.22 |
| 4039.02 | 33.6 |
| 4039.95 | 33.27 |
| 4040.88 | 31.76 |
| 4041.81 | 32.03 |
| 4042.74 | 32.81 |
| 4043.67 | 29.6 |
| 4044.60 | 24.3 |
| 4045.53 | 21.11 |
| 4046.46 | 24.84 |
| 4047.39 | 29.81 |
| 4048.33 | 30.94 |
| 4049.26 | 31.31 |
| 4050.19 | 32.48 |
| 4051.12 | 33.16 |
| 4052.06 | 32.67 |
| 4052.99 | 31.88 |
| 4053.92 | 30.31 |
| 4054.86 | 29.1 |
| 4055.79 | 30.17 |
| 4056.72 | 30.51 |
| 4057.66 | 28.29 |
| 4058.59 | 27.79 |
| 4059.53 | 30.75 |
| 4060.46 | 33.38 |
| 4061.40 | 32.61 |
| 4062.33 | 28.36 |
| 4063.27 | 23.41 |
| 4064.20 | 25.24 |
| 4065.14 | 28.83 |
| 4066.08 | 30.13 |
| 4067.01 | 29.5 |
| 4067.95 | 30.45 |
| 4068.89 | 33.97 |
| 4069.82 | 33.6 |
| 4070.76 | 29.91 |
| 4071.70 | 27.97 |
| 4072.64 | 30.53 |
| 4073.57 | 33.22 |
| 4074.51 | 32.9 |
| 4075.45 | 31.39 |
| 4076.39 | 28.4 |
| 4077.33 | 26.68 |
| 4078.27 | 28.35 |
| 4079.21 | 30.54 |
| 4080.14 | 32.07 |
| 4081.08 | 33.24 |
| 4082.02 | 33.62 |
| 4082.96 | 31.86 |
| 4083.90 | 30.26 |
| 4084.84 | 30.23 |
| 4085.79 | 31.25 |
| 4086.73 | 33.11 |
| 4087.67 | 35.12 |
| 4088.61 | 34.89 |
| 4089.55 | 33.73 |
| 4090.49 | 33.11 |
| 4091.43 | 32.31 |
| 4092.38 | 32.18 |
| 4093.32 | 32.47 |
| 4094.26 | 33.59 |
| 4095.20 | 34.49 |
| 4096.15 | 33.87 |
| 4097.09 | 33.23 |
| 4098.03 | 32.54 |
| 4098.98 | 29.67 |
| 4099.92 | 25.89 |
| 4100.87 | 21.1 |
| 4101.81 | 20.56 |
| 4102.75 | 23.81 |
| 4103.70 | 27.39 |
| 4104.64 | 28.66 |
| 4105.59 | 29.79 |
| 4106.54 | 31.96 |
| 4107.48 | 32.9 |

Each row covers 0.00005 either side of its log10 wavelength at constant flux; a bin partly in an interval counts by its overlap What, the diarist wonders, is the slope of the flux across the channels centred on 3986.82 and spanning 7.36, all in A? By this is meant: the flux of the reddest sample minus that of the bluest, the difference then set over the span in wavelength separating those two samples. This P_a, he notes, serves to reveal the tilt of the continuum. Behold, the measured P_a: 0.21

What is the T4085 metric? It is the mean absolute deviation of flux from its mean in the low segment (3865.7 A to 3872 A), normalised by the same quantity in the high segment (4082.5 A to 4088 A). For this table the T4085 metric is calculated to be 1.4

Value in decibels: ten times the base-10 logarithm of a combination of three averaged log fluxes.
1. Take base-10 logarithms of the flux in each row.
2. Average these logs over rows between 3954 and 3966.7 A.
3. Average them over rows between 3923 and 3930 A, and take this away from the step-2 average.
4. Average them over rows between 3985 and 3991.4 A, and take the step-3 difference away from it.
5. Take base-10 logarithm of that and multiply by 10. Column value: 1.5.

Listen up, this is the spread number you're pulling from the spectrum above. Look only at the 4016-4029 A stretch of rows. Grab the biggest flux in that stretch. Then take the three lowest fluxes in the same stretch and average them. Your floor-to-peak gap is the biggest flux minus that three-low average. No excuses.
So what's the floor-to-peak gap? 5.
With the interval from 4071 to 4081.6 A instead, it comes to 6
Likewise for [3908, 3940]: 23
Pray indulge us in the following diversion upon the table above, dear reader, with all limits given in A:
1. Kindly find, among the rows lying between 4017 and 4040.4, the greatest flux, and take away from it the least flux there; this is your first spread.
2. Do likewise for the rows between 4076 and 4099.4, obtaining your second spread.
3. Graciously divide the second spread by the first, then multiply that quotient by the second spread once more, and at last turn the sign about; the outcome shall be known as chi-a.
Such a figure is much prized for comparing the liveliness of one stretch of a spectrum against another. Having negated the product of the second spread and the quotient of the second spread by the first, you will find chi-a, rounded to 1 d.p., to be -7.5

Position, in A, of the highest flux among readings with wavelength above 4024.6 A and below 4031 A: 4026.94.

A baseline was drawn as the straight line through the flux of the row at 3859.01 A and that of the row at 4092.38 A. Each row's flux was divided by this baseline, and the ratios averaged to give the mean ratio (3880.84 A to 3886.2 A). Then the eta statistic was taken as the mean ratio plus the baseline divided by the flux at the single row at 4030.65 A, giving 2.30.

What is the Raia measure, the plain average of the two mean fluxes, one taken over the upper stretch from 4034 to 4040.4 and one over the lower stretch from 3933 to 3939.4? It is 20.9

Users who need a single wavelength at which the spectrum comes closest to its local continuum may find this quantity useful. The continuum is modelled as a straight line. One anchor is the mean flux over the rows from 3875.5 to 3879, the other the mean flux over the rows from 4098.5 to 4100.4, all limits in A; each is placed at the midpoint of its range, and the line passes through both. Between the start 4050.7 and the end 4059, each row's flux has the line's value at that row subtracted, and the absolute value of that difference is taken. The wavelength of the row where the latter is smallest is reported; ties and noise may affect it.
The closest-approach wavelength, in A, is 4058.59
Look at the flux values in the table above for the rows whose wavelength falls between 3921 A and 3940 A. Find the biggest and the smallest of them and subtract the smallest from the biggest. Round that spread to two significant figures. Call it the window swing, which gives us 18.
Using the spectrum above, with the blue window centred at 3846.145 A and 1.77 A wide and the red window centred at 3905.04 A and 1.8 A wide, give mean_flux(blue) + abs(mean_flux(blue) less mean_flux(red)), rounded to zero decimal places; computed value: 28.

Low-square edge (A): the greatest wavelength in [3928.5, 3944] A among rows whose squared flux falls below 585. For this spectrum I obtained 3943.44 A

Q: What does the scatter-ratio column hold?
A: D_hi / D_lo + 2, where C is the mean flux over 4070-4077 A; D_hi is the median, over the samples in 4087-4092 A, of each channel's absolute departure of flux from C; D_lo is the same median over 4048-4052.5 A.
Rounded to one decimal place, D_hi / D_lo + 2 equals 3.7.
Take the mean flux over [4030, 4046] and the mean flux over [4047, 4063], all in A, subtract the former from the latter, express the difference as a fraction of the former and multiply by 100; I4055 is 2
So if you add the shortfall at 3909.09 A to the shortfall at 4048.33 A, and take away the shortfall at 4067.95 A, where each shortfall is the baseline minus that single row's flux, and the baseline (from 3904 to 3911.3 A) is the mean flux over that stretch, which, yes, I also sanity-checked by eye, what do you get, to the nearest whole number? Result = -4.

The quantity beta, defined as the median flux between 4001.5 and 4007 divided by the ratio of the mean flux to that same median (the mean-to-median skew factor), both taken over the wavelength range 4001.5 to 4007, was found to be 29.4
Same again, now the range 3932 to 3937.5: 5.8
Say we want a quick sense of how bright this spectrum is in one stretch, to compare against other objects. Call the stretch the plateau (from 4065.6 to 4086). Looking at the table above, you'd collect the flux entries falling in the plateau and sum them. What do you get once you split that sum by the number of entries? 30.9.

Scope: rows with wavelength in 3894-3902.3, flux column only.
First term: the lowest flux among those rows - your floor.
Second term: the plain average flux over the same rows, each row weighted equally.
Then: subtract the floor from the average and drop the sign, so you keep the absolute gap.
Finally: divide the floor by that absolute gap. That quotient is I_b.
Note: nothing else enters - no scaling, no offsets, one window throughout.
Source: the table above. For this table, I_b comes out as 20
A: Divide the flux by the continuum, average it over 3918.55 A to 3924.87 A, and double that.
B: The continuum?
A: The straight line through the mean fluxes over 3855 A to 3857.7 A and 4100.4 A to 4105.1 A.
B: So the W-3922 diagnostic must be 1.98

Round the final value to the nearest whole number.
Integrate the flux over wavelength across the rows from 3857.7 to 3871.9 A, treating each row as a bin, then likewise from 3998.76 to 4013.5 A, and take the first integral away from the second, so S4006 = 150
